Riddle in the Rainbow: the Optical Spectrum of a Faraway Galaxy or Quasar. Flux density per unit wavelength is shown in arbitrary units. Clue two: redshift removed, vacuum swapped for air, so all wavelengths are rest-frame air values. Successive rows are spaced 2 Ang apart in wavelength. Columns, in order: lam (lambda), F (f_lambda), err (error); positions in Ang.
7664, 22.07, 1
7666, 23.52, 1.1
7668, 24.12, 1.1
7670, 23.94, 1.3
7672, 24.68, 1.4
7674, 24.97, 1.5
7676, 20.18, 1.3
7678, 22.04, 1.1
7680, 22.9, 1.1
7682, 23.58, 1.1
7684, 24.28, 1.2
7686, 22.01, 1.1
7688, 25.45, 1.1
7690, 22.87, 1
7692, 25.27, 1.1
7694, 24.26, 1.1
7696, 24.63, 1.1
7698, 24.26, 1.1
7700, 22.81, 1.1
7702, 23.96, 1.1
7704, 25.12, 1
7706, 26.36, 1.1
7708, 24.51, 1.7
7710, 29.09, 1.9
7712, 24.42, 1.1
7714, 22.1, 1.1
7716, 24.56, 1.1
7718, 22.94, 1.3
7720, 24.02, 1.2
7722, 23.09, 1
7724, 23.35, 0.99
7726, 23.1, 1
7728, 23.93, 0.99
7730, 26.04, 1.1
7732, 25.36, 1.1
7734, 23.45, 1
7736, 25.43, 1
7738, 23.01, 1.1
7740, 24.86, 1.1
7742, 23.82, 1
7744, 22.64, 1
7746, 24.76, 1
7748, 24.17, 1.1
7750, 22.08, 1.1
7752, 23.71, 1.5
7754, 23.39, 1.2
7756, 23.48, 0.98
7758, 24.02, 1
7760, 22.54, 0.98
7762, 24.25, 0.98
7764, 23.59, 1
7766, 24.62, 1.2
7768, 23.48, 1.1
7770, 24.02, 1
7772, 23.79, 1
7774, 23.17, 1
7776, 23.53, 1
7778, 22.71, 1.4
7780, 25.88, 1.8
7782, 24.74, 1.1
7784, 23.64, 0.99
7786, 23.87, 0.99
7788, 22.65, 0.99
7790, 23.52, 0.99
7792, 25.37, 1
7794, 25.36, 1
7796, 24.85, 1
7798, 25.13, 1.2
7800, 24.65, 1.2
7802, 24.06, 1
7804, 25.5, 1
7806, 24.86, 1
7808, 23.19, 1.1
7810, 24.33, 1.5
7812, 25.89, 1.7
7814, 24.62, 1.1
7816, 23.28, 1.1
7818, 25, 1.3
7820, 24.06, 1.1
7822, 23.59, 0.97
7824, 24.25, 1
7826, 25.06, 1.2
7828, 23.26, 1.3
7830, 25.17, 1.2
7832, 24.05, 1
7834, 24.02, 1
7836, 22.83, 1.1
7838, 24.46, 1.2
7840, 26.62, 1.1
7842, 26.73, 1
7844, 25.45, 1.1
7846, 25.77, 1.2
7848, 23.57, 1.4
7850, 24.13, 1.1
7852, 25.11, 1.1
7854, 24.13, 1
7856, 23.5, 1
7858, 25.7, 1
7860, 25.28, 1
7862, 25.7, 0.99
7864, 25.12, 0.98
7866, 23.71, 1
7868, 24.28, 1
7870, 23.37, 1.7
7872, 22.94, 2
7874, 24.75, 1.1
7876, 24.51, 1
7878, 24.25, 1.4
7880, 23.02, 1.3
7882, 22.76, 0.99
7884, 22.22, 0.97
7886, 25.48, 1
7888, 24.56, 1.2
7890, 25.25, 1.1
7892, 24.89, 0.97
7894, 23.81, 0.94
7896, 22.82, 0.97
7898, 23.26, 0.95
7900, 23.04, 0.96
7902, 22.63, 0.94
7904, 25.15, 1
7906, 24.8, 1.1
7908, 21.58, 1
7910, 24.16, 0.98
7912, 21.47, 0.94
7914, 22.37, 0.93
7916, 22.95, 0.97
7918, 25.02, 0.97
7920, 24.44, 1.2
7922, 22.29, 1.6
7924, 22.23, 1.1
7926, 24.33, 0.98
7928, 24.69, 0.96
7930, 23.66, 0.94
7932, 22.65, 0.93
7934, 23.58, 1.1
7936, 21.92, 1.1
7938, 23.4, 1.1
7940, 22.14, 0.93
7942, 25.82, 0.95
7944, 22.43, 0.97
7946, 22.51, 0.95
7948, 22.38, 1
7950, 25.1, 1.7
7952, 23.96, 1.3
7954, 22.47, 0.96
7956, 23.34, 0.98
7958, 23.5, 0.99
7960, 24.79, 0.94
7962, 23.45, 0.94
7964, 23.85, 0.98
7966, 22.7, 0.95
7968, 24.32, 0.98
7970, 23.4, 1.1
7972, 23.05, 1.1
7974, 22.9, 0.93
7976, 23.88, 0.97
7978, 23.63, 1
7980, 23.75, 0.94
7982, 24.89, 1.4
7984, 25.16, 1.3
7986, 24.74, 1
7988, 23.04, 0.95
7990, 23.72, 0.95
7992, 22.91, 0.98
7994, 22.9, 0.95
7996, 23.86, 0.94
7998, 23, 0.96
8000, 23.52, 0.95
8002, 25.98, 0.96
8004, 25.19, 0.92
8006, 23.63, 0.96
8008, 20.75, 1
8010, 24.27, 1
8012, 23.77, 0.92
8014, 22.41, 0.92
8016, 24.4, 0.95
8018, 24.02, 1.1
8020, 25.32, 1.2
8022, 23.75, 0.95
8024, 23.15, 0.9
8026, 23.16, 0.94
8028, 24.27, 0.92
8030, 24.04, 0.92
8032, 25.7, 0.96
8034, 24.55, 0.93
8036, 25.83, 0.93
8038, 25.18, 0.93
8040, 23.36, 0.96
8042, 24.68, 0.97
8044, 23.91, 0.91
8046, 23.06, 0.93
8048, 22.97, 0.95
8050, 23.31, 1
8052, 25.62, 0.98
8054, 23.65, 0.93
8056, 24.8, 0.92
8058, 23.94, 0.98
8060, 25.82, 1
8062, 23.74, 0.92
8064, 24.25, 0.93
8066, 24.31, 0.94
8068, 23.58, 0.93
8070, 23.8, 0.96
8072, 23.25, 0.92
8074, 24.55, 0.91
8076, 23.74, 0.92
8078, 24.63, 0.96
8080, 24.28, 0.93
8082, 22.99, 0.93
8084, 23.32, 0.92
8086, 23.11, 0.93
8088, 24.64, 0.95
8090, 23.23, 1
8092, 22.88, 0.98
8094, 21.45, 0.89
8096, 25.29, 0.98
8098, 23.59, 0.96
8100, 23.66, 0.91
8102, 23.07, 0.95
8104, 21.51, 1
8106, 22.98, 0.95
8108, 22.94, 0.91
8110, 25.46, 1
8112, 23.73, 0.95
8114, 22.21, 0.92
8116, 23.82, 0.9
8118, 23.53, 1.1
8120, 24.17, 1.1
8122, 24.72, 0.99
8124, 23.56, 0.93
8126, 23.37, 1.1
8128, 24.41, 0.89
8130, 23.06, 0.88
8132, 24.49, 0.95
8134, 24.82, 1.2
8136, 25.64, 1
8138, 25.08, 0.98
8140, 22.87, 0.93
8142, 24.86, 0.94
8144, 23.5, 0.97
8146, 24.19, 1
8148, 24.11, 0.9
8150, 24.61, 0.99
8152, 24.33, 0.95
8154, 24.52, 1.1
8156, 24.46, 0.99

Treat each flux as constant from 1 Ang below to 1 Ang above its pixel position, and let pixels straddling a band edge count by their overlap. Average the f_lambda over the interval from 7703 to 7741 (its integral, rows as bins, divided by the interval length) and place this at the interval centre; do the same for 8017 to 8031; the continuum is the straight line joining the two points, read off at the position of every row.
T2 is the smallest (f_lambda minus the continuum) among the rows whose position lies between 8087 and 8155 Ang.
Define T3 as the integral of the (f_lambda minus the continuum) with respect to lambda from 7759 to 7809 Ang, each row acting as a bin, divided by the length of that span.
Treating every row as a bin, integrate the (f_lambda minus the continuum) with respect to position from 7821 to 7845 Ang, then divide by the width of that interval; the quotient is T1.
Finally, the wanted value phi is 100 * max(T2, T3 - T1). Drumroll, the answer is -59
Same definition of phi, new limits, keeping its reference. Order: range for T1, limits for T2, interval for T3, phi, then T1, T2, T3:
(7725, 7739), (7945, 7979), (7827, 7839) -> -20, -0.11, -1.7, -0.31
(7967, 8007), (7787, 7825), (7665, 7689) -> -92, -0.15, -1.7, -1.06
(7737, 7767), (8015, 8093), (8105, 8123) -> 67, -0.75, -1.0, -0.08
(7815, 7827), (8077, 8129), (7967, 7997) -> -20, -0.09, -2.4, -0.28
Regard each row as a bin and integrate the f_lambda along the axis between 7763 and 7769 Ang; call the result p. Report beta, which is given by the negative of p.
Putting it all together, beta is -143.4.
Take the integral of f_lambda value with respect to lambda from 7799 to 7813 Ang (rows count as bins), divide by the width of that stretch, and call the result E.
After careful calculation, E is 24.6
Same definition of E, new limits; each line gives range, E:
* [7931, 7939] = 22.9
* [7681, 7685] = 23.9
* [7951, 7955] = 23.2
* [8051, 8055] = 24.6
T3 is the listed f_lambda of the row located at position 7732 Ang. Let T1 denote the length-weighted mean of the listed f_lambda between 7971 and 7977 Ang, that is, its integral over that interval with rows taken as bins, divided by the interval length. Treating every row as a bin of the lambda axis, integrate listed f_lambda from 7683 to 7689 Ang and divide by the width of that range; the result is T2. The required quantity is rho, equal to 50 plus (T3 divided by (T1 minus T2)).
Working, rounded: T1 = 23.3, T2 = 23.9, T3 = 25.36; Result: 10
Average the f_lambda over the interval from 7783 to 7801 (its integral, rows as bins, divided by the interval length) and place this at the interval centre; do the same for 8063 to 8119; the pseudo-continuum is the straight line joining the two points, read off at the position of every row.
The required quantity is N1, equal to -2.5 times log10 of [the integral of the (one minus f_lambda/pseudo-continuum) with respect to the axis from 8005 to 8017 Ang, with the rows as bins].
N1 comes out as 1.36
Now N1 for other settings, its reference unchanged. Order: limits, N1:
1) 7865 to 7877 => 2.47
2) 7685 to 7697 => 1.50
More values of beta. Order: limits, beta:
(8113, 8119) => -139.1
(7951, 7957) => -139.5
